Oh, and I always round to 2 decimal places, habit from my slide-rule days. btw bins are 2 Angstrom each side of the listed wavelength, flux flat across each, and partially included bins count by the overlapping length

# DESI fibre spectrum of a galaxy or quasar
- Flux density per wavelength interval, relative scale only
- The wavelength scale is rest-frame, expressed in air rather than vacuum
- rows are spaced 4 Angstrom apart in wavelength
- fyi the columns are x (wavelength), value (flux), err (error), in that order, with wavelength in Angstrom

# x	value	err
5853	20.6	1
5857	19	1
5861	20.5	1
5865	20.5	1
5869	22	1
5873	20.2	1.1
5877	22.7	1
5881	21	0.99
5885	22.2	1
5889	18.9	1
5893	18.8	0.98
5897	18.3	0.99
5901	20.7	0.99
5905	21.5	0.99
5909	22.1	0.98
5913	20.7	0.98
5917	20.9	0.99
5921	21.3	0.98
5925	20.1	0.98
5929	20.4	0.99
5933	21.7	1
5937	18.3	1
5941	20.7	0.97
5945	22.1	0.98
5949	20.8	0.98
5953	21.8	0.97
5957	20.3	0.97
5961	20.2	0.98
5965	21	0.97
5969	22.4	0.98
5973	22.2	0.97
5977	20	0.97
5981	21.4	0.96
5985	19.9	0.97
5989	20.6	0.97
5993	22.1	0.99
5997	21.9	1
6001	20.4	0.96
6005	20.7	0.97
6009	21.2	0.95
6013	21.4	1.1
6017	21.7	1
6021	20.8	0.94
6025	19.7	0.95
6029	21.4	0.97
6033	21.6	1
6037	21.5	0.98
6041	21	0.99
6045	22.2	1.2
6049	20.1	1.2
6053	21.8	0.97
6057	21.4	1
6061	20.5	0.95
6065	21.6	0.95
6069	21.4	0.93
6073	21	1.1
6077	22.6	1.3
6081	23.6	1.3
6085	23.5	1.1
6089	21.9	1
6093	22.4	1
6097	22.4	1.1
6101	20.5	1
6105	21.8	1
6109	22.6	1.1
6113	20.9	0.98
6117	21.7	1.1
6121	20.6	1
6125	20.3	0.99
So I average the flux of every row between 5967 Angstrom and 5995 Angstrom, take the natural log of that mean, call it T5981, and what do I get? 3.06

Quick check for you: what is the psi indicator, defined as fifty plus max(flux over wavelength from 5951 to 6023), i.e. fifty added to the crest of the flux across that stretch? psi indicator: 72.4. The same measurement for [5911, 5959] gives 72.1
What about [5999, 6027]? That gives 71.7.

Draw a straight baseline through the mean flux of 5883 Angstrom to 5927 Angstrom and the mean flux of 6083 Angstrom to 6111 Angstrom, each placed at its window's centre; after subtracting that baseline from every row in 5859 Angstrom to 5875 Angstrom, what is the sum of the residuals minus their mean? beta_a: 1.9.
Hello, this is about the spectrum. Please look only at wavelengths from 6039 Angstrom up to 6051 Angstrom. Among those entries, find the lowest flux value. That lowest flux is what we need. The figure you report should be 20.1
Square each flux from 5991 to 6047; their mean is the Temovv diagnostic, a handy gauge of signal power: 452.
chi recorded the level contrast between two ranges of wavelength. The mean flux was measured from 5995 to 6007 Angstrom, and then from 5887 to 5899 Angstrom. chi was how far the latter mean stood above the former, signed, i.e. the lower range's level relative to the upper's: -2.3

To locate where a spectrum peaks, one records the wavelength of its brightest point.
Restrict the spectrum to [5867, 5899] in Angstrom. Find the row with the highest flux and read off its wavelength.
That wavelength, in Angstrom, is 5877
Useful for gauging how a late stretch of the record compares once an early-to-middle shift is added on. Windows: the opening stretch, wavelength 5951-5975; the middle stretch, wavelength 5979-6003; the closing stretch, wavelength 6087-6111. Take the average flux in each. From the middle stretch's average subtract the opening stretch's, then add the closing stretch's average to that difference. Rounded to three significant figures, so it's 21.7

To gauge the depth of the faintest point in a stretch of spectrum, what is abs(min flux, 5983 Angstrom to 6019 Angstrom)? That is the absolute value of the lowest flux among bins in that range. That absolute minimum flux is 19.9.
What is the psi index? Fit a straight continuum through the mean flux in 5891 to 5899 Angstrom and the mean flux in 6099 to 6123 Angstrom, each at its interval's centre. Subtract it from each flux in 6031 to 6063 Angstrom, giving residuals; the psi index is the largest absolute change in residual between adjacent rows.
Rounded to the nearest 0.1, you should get 2.2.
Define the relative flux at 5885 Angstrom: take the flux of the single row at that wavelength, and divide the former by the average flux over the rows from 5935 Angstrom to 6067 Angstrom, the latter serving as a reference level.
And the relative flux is 1.05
